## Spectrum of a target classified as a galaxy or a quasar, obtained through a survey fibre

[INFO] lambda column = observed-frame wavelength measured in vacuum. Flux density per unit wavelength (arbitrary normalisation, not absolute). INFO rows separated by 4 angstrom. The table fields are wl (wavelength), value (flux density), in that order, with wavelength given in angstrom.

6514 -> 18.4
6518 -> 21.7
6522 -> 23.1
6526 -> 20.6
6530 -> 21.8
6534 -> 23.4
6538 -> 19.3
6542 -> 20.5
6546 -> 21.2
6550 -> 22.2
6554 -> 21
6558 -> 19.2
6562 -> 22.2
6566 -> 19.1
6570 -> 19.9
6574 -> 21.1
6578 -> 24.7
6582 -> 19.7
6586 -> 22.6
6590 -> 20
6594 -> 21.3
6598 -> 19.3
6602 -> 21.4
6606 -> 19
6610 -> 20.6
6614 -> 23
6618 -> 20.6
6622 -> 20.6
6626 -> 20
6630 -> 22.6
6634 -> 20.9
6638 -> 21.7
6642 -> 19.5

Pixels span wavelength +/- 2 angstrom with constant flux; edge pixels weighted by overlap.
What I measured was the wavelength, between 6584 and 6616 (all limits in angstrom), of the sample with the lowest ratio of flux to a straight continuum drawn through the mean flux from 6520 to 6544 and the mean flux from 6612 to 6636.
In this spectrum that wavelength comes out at 6606 angstrom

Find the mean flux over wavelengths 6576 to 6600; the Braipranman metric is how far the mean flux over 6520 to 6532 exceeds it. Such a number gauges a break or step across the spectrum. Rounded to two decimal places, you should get 0.57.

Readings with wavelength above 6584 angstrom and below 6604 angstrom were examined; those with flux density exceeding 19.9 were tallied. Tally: 4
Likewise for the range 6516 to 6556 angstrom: 9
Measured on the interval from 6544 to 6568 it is 4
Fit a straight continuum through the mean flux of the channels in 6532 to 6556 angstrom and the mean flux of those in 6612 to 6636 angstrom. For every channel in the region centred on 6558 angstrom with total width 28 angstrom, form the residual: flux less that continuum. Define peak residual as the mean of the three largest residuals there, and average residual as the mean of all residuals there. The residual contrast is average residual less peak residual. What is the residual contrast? -1.2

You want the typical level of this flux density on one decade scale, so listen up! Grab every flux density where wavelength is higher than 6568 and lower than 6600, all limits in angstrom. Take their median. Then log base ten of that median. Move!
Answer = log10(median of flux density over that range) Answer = 1.31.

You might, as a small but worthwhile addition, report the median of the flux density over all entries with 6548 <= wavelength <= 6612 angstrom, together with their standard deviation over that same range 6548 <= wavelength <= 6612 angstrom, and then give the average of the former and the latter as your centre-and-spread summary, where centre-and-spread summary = 11.2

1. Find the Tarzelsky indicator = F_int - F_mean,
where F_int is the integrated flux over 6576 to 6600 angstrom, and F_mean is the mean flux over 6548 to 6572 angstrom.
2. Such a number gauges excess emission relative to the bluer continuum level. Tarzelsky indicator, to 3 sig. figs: 490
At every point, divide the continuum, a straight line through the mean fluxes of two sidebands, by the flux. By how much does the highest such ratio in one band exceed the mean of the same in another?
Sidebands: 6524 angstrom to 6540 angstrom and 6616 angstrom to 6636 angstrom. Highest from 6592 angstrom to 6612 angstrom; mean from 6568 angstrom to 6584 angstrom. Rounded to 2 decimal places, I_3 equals 0.11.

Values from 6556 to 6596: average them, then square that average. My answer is 440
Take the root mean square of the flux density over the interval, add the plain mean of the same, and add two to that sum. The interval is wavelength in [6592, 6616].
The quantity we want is 43.6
